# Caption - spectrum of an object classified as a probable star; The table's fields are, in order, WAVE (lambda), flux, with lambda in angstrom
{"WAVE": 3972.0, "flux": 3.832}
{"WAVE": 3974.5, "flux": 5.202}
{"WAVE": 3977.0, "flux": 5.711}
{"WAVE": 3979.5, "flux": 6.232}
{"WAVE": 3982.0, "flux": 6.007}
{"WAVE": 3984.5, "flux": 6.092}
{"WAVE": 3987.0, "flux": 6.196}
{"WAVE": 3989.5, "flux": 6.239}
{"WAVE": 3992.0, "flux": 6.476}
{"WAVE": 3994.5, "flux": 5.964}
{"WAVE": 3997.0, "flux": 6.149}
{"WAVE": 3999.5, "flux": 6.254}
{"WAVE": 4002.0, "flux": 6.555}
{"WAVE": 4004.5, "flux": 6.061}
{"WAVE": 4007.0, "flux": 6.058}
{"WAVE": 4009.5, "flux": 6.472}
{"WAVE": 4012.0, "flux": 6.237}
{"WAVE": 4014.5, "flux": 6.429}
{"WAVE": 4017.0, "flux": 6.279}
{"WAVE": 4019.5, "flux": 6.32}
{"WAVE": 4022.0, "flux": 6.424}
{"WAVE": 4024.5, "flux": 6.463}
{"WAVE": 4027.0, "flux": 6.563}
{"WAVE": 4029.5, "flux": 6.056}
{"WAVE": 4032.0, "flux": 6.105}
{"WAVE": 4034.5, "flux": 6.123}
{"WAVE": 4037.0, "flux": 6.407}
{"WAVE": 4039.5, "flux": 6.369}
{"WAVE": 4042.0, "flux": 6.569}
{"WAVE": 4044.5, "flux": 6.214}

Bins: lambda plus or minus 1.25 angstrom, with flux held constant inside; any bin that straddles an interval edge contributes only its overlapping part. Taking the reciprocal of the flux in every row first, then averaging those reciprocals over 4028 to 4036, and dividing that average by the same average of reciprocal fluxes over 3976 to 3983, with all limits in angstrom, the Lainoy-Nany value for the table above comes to 0.98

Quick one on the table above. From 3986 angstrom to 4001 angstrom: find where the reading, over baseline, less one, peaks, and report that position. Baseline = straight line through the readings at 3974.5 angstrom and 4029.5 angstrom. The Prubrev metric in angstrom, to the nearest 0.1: 3992.0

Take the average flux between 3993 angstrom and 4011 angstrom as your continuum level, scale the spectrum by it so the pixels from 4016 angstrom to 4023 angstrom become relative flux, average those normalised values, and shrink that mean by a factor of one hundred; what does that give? 0.0102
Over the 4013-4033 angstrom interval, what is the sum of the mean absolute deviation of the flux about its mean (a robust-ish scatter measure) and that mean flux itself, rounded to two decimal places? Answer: 6.47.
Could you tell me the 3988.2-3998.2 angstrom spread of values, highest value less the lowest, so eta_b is 0.51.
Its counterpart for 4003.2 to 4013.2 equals 0.41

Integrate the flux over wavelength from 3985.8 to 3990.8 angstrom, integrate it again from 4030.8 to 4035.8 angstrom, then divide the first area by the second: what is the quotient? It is 1.02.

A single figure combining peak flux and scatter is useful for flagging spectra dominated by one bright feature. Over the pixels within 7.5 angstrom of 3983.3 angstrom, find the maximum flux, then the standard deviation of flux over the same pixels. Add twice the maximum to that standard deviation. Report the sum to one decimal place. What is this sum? 12.7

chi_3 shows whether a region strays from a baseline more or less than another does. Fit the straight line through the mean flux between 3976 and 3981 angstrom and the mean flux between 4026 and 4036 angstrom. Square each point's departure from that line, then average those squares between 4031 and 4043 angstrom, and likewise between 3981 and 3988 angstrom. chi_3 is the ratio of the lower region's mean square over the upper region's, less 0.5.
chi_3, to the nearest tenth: -0.1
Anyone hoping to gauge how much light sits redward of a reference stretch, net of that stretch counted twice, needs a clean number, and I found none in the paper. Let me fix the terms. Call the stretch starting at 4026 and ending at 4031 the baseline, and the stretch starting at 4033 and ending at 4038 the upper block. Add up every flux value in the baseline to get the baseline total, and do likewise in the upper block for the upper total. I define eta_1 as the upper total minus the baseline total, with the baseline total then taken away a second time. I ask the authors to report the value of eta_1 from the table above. -12.71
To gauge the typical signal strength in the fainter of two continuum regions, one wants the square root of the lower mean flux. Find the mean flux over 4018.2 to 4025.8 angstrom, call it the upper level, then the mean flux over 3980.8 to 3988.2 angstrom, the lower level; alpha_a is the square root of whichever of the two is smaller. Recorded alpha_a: 2.47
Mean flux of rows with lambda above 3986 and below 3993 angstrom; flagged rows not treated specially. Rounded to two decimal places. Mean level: 6.30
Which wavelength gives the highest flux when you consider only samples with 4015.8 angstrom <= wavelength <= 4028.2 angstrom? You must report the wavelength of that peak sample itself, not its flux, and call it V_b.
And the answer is 4027.0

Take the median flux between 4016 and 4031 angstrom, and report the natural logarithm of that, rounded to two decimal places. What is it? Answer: 1.85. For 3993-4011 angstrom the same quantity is 1.82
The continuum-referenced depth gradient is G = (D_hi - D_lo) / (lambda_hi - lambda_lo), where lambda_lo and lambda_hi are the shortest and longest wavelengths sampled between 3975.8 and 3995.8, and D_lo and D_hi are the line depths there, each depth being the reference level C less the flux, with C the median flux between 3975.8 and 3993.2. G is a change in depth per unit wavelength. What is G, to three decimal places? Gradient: -0.014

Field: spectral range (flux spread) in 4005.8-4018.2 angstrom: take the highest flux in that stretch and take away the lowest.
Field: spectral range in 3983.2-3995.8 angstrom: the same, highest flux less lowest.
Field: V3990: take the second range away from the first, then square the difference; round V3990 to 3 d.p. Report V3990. 0.010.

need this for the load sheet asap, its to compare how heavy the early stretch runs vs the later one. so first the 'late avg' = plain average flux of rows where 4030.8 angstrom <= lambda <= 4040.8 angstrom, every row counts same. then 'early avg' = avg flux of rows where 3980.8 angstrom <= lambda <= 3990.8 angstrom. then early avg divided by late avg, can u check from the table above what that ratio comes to 0.98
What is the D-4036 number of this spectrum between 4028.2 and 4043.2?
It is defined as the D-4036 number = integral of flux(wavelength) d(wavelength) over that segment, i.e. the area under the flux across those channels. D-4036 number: 94.1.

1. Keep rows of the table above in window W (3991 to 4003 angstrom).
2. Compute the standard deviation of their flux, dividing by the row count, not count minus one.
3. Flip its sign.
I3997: -0.22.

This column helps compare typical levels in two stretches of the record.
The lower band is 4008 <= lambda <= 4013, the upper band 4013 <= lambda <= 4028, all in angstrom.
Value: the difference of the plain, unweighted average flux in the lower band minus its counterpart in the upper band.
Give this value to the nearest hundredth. -0.06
